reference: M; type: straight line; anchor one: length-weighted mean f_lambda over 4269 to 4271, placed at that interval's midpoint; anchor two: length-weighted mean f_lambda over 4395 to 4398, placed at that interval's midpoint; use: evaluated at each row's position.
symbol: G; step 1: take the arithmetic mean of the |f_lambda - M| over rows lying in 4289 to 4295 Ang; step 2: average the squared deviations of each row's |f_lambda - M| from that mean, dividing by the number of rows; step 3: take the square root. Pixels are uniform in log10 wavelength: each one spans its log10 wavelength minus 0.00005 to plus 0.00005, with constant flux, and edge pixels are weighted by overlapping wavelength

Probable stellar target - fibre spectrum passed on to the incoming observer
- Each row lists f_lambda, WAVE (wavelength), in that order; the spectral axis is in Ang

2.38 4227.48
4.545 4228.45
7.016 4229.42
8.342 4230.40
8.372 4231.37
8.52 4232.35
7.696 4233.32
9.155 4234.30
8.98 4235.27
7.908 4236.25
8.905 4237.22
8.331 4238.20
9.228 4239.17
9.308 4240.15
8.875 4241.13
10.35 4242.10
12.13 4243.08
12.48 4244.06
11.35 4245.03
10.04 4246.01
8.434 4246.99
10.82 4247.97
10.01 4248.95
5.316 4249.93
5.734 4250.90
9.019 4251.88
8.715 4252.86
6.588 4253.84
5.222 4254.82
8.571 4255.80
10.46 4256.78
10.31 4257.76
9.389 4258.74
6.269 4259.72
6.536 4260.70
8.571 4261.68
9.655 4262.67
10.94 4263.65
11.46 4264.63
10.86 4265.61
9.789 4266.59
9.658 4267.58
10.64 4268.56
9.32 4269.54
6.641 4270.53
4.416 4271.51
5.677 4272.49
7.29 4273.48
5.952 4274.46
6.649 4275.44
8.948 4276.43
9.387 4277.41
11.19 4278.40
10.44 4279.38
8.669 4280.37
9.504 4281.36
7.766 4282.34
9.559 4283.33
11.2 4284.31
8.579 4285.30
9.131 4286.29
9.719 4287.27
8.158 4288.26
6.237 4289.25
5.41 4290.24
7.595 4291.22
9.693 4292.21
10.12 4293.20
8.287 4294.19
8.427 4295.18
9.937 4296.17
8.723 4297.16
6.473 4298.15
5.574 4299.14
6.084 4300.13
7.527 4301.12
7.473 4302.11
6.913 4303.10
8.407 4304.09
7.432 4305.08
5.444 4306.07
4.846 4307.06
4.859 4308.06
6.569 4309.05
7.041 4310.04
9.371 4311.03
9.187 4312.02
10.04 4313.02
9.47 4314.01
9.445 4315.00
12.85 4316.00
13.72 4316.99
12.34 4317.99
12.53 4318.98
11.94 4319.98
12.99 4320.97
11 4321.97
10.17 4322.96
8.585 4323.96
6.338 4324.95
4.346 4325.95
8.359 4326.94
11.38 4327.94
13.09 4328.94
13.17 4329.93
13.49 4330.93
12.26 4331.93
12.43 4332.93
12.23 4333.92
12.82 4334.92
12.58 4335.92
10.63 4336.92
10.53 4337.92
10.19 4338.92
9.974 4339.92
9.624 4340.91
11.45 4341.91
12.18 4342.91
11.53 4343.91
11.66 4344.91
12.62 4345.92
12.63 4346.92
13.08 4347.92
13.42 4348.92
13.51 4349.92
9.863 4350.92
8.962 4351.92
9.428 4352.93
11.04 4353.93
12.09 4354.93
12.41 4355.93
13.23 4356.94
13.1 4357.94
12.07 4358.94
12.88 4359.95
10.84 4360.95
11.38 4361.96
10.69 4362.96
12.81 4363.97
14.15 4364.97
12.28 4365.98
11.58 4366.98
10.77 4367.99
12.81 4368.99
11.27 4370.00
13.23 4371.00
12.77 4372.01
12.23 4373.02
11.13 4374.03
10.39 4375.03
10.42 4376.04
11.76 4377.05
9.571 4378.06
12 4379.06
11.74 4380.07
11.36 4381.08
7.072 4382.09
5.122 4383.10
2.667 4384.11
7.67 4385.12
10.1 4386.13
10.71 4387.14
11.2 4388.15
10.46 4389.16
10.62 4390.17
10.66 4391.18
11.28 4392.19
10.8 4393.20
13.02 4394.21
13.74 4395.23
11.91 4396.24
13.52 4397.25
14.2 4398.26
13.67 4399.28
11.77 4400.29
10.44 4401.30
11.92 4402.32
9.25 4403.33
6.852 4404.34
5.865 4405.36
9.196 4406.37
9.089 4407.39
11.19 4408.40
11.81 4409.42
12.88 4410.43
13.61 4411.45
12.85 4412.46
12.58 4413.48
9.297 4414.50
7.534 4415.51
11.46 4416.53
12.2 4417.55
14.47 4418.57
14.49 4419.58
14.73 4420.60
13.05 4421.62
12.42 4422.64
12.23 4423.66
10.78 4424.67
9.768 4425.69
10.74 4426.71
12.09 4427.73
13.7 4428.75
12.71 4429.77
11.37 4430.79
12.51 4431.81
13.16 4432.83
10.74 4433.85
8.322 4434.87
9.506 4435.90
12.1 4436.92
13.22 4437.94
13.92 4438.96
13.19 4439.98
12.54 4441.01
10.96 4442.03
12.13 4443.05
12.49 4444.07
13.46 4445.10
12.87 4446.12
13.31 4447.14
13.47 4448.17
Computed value 1.01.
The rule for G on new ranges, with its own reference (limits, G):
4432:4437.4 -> 1.75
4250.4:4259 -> 0.68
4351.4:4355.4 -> 0.84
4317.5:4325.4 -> 1.13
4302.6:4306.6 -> 1.10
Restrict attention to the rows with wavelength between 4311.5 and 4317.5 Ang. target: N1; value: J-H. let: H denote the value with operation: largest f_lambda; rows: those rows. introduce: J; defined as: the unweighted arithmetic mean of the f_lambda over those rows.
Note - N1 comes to -2.9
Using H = 13.72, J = 10.8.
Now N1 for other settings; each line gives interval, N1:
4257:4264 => -2.1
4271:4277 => -2.5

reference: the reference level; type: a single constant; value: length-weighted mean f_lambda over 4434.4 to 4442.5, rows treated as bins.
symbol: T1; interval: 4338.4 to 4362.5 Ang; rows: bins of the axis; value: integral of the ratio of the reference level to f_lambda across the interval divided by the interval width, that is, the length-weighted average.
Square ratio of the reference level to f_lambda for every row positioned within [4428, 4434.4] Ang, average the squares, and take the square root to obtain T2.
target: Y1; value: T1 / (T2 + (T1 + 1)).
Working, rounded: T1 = 1.0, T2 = 1.0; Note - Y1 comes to 0.343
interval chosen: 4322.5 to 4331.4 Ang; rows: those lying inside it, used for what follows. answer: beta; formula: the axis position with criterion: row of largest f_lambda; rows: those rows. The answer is 4330.93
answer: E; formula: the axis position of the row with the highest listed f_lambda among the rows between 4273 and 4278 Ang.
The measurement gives 4277.41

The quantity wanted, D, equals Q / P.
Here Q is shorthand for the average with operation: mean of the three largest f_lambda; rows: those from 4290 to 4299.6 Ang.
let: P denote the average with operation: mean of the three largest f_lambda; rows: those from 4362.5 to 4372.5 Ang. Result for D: 0.74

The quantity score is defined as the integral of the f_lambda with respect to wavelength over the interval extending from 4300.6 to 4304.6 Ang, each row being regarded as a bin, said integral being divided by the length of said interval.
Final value 8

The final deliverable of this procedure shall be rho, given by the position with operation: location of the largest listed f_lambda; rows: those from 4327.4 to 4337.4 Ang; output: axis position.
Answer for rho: 4330.93 Ang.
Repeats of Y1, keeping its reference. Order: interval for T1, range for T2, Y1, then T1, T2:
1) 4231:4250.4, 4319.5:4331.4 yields 0.355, 1.3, 1.4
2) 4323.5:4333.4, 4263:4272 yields 0.344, 1.3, 1.5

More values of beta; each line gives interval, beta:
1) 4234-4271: 4244.06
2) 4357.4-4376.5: 4364.97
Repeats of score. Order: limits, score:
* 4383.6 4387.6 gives 8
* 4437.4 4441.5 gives 13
